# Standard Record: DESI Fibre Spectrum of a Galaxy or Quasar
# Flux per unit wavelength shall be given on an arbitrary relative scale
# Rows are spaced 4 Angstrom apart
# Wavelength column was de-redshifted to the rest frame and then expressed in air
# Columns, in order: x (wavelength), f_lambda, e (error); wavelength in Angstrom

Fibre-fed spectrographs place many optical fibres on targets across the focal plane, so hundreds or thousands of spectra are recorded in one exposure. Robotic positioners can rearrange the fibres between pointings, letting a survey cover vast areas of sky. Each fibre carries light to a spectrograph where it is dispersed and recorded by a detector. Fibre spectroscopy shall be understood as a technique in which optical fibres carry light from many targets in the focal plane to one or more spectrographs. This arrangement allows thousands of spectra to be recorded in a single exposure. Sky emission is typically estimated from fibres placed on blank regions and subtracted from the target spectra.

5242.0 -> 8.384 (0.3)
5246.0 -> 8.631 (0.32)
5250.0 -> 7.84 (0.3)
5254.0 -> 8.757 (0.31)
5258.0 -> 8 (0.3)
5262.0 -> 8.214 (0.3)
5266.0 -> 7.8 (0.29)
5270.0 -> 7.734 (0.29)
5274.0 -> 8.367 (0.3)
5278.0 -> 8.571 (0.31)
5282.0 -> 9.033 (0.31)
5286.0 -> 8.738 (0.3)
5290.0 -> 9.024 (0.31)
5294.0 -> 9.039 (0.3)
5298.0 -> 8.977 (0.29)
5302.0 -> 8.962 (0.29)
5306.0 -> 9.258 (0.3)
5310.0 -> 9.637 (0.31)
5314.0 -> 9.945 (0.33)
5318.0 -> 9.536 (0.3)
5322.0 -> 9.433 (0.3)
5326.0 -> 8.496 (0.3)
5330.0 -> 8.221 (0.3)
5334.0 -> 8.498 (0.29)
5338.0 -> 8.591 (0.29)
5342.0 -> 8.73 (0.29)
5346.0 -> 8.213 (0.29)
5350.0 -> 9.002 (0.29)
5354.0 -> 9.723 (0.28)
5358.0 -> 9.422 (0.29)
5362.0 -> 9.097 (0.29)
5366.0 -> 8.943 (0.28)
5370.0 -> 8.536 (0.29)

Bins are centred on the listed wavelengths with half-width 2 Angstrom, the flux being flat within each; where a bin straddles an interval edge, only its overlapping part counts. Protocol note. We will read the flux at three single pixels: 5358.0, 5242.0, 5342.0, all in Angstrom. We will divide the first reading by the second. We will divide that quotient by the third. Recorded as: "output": 0.129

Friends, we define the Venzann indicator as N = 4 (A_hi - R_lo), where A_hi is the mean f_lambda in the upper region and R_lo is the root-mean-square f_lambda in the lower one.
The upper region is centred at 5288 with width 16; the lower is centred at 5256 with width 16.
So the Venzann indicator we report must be 3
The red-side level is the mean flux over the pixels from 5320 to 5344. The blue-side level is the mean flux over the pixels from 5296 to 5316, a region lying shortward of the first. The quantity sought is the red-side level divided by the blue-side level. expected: 0.93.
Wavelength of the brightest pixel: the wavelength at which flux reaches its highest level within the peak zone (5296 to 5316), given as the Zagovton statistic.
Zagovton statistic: 5314.0 Angstrom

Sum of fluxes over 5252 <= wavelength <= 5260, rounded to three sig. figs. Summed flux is 16.8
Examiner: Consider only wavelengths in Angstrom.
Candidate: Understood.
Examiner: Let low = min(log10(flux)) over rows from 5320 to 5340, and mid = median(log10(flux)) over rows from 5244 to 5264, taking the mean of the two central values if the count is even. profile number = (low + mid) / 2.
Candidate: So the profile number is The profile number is 0.915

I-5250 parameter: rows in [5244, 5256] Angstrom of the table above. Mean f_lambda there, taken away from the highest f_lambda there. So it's 0.35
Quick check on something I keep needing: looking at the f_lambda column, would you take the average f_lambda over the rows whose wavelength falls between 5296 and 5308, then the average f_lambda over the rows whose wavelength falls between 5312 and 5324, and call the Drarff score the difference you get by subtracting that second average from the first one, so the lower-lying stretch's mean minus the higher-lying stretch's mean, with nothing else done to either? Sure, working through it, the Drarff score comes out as -0.57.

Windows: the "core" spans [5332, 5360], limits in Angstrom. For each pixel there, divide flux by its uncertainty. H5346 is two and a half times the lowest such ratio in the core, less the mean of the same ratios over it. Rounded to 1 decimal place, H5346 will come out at 40.0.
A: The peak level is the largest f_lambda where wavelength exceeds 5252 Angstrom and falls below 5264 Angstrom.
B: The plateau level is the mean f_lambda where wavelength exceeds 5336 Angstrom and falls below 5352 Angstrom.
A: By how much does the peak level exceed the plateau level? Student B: 0.1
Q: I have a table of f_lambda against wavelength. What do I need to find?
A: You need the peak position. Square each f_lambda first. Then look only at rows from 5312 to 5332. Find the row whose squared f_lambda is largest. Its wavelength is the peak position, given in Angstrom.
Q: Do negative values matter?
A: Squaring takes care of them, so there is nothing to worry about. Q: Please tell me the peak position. 5314.0 Angstrom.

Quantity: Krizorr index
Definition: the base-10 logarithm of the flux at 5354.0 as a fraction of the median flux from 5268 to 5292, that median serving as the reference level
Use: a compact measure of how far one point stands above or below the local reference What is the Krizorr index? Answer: 0.05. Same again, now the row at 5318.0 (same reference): 0.04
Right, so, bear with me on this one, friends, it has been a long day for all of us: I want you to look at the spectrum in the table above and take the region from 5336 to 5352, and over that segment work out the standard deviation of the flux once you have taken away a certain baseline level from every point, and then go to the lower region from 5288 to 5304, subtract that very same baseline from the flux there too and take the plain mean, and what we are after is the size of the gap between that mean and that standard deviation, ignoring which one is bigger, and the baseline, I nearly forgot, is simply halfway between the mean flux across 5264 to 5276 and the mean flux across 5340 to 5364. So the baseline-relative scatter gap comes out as 0.2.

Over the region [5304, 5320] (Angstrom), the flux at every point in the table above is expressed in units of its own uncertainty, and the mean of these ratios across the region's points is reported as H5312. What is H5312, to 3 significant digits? 31.0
